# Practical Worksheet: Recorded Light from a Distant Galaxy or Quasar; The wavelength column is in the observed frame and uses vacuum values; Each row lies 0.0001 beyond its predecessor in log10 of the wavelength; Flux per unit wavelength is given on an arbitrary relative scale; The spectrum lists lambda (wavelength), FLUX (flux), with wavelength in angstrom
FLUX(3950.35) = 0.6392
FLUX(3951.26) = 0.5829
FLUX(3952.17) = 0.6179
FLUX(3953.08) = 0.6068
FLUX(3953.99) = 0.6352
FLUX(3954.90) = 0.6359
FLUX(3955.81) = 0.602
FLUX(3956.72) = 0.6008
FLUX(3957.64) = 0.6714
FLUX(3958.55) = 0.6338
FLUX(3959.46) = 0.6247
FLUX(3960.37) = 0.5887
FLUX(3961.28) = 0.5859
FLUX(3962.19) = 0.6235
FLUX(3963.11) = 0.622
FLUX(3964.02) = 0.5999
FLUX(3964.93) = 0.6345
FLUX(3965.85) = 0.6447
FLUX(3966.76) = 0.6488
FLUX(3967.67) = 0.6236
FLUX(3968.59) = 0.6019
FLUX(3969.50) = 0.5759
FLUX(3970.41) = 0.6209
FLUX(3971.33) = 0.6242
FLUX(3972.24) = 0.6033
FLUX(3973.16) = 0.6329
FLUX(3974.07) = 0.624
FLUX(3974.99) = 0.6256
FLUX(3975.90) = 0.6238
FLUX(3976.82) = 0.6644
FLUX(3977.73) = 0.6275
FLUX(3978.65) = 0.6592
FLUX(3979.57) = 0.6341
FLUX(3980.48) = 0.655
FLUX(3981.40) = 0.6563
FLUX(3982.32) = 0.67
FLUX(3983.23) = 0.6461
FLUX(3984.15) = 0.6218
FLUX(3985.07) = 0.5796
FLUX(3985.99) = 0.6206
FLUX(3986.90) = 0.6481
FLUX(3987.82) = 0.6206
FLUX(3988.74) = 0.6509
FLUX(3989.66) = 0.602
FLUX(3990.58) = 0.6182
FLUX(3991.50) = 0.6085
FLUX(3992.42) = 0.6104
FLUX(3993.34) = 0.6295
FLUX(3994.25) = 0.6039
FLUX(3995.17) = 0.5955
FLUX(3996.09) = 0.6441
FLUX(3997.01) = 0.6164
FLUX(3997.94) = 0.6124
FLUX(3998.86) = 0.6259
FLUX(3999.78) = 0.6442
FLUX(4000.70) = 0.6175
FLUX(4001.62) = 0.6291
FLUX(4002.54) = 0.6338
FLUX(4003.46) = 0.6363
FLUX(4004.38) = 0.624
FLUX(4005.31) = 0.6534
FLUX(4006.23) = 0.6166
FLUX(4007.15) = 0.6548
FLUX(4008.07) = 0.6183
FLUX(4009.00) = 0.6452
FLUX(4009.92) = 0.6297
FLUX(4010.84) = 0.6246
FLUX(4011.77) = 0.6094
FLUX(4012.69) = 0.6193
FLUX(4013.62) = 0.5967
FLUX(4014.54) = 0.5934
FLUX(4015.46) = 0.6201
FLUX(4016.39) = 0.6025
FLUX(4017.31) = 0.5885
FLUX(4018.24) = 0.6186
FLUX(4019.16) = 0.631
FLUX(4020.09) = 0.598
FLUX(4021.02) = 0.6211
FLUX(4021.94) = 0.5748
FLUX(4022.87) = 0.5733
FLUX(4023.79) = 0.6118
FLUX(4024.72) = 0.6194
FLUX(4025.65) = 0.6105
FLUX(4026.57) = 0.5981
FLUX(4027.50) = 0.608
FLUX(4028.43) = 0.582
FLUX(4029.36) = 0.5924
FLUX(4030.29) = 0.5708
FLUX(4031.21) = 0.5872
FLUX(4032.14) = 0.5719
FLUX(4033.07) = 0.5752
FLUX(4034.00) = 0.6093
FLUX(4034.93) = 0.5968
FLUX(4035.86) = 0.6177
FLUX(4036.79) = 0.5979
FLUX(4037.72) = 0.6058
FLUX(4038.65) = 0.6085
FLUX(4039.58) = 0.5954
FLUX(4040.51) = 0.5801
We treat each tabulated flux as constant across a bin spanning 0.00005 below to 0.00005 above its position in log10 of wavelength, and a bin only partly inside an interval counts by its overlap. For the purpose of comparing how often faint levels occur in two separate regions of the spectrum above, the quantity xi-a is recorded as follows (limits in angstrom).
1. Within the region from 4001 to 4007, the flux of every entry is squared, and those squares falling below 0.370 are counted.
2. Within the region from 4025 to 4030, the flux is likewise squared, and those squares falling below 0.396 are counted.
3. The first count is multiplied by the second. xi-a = 0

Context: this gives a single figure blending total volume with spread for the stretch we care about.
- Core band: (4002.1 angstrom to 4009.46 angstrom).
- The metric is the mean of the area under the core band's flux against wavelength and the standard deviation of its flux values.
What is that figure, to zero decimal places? 2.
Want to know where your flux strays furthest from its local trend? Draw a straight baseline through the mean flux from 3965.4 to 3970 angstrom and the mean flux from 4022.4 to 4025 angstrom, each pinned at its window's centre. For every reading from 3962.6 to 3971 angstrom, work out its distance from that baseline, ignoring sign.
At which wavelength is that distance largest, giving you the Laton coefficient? 3969.50 angstrom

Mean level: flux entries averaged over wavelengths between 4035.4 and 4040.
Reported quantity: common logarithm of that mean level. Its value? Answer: -0.218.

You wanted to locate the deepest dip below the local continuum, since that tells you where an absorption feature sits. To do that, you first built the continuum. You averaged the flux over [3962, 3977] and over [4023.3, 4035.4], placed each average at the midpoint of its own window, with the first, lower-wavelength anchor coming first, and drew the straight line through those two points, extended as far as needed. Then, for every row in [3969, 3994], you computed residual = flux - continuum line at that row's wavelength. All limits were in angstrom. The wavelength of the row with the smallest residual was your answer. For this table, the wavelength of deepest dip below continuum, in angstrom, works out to 3969.50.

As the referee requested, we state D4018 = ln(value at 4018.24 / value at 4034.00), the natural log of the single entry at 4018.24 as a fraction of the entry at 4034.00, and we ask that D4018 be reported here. 0.015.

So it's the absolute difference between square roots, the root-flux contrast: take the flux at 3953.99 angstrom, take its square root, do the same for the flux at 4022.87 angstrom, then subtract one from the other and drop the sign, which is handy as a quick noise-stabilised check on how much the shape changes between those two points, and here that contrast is 0.040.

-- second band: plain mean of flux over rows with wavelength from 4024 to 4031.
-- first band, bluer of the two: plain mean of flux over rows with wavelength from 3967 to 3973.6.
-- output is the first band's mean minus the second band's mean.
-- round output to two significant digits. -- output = 0.015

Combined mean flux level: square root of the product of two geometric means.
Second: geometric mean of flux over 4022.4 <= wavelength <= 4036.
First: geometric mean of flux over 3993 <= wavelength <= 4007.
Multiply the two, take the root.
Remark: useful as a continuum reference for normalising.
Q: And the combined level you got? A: 0.610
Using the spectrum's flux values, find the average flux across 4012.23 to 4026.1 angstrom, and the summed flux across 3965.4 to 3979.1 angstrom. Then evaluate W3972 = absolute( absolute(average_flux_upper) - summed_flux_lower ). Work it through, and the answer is 8.80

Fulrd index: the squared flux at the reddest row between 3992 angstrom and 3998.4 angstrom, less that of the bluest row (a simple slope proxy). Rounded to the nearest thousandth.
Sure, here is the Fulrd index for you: 0.002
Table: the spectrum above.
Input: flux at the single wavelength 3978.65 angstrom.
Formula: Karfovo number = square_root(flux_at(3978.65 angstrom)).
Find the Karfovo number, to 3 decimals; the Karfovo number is 0.812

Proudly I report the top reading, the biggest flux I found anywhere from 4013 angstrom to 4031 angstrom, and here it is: 0.631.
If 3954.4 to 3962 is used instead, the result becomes 0.6714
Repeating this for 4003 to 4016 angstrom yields 0.6548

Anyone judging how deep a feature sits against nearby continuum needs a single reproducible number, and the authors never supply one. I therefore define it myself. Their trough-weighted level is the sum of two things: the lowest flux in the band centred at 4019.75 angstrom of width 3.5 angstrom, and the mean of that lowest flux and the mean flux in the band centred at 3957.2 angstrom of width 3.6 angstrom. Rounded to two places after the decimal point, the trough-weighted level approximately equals 1.21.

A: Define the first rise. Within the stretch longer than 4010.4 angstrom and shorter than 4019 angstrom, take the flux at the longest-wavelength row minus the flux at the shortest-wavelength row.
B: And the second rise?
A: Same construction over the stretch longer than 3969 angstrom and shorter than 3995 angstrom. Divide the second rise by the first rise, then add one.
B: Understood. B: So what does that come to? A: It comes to -4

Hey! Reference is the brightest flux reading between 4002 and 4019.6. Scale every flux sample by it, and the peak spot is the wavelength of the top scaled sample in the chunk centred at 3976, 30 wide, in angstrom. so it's 3982.32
